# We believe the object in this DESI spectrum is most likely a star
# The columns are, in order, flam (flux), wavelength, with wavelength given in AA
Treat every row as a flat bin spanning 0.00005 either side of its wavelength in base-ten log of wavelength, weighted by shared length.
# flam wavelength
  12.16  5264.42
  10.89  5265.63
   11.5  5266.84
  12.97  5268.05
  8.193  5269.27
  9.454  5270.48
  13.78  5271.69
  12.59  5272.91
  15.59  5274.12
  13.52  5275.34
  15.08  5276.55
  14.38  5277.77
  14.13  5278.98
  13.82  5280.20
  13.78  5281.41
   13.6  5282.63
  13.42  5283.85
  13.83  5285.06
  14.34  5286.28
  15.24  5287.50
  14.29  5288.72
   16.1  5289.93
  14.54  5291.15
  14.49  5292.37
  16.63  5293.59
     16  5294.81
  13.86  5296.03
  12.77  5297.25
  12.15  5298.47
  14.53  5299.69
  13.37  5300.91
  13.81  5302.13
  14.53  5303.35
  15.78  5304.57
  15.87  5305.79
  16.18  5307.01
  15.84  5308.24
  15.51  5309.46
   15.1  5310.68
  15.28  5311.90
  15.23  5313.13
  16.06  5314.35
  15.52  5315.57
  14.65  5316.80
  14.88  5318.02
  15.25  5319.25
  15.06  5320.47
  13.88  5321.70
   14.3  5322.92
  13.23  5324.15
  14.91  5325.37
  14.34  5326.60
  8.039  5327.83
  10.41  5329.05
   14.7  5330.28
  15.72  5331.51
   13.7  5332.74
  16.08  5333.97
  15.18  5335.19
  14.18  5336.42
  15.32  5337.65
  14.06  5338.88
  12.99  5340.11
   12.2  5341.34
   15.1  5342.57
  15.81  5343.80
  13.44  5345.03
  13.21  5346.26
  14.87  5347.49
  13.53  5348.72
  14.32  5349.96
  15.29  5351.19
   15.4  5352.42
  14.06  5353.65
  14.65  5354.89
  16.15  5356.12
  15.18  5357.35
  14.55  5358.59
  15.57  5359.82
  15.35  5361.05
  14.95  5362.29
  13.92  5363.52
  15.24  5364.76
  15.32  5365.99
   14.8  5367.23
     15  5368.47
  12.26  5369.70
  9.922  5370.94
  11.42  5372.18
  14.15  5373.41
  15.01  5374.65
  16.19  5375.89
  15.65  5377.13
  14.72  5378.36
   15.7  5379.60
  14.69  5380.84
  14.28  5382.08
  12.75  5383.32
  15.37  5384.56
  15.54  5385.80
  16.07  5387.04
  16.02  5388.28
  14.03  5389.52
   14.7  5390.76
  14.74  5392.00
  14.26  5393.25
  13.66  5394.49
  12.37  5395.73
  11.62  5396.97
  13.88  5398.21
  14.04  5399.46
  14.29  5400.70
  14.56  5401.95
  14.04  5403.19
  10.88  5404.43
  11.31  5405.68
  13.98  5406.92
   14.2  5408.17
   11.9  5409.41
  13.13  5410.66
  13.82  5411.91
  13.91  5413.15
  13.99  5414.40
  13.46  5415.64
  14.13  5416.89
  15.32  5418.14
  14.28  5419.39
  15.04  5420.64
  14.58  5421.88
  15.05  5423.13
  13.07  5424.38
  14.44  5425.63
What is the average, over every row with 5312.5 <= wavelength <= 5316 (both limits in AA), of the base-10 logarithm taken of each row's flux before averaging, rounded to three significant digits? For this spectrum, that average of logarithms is 1.19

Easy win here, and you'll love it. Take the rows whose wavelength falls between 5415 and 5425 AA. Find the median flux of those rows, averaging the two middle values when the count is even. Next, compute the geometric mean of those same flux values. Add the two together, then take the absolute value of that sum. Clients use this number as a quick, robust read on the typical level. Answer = 29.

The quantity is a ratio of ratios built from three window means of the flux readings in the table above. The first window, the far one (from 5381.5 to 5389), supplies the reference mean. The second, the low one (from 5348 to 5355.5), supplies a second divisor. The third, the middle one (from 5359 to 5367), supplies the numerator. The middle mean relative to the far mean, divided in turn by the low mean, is 0.069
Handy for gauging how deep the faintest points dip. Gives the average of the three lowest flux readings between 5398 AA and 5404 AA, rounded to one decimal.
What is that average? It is 14.0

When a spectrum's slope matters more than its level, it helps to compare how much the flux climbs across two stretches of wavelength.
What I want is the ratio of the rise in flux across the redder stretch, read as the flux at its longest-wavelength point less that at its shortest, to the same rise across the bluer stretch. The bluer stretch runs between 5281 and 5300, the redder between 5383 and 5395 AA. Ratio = 1.2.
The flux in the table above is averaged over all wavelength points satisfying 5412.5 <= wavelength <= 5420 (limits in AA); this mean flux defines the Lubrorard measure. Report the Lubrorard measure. 14.2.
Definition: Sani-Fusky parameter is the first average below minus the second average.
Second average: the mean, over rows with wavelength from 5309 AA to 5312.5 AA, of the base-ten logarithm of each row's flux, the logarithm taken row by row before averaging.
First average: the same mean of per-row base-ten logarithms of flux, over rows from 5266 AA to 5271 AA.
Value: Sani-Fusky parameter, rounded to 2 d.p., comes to -0.17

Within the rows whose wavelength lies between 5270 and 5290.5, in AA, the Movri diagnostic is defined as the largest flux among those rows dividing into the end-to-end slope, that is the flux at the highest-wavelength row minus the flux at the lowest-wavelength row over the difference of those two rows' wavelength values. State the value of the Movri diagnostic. 0.021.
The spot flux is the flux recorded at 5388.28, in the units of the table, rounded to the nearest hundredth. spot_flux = 16.02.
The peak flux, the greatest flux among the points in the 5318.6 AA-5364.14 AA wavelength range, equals 16.15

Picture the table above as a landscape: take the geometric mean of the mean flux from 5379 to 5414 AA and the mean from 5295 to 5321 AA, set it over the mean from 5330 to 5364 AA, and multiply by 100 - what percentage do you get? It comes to 98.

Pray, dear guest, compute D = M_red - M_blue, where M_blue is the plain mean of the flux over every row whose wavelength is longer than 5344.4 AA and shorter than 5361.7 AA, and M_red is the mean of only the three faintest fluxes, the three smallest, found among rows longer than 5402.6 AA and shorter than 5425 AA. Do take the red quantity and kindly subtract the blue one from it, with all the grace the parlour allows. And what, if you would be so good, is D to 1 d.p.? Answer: -3.3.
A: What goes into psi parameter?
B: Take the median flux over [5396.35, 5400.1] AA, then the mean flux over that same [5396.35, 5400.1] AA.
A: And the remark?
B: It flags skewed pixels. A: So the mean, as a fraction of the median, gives 0.950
